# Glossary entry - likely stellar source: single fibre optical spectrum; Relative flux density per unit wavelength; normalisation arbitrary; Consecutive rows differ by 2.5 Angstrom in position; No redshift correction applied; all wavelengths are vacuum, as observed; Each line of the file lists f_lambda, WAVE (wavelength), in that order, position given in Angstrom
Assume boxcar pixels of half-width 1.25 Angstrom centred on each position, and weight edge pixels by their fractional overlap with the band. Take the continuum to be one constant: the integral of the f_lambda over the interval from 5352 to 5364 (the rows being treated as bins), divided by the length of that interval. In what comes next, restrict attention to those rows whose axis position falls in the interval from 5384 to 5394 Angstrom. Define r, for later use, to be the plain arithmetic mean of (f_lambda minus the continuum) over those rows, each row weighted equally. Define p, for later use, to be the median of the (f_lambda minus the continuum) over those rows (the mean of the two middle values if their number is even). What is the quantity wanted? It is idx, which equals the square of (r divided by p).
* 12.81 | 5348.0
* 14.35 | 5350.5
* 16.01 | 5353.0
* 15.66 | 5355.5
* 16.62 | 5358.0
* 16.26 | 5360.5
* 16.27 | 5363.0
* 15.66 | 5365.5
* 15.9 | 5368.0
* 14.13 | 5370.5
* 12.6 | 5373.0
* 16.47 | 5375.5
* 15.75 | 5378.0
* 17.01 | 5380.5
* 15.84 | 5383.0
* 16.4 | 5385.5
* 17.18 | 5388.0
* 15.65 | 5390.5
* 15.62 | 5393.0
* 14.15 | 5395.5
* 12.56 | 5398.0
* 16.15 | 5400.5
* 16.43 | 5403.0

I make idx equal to 0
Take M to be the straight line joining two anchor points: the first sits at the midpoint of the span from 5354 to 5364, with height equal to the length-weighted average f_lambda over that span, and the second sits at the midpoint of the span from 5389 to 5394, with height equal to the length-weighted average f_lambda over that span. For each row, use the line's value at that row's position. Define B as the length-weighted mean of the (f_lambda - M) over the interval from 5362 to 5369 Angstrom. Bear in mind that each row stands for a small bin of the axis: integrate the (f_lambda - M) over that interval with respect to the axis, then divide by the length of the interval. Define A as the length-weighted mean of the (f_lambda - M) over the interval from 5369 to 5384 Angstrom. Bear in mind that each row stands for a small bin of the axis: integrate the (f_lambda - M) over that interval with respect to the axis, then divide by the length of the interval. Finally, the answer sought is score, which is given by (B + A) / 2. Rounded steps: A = -0.6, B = -0.2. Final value -0.4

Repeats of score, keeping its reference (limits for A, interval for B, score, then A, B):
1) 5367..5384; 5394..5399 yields -1.4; -0.6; -2.1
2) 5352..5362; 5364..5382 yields -0.3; -0.1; -0.6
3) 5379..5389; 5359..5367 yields 0.3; 0.7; -0.1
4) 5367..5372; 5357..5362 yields -0.5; -1.2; 0.2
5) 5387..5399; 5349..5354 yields -1.0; -0.7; -1.3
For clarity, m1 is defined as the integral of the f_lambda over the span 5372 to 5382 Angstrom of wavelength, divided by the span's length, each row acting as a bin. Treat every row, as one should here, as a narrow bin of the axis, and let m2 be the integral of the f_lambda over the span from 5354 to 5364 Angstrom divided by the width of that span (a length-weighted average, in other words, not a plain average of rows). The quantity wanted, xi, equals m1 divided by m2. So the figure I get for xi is 0.96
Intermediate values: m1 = 15.5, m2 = 16.2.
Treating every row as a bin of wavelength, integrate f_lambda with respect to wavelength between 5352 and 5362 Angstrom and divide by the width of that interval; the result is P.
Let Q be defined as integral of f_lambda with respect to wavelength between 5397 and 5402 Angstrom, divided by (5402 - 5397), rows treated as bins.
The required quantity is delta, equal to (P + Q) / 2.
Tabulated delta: 15.3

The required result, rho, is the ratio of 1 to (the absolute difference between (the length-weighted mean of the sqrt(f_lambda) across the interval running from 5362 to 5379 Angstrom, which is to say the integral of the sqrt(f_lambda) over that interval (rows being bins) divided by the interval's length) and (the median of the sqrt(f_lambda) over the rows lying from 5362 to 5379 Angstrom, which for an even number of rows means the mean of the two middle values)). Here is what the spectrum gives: 14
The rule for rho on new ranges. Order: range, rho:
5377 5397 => 80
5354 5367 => 46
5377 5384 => 21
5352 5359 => 117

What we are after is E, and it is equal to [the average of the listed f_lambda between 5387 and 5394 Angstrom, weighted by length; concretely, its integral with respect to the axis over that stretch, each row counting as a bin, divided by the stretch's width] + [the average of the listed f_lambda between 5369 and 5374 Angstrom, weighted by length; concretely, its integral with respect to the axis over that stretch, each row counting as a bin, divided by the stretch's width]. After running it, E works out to 29.7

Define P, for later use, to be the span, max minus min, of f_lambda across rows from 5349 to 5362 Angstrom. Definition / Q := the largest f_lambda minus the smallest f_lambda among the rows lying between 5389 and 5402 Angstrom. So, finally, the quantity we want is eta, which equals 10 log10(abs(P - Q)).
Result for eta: 1.2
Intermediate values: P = 2.3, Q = 3.6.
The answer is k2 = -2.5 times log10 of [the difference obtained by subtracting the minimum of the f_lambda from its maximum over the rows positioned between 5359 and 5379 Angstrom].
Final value -1.5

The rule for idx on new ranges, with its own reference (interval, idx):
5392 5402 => 1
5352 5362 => 1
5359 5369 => 3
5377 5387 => 4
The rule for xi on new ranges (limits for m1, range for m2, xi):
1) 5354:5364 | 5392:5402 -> 1.11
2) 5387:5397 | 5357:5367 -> 0.96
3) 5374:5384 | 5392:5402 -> 1.11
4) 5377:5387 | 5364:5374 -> 1.11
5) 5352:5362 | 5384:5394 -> 1.00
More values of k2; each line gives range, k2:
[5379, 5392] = -0.5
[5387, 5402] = -1.7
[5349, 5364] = -0.9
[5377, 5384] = -0.3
